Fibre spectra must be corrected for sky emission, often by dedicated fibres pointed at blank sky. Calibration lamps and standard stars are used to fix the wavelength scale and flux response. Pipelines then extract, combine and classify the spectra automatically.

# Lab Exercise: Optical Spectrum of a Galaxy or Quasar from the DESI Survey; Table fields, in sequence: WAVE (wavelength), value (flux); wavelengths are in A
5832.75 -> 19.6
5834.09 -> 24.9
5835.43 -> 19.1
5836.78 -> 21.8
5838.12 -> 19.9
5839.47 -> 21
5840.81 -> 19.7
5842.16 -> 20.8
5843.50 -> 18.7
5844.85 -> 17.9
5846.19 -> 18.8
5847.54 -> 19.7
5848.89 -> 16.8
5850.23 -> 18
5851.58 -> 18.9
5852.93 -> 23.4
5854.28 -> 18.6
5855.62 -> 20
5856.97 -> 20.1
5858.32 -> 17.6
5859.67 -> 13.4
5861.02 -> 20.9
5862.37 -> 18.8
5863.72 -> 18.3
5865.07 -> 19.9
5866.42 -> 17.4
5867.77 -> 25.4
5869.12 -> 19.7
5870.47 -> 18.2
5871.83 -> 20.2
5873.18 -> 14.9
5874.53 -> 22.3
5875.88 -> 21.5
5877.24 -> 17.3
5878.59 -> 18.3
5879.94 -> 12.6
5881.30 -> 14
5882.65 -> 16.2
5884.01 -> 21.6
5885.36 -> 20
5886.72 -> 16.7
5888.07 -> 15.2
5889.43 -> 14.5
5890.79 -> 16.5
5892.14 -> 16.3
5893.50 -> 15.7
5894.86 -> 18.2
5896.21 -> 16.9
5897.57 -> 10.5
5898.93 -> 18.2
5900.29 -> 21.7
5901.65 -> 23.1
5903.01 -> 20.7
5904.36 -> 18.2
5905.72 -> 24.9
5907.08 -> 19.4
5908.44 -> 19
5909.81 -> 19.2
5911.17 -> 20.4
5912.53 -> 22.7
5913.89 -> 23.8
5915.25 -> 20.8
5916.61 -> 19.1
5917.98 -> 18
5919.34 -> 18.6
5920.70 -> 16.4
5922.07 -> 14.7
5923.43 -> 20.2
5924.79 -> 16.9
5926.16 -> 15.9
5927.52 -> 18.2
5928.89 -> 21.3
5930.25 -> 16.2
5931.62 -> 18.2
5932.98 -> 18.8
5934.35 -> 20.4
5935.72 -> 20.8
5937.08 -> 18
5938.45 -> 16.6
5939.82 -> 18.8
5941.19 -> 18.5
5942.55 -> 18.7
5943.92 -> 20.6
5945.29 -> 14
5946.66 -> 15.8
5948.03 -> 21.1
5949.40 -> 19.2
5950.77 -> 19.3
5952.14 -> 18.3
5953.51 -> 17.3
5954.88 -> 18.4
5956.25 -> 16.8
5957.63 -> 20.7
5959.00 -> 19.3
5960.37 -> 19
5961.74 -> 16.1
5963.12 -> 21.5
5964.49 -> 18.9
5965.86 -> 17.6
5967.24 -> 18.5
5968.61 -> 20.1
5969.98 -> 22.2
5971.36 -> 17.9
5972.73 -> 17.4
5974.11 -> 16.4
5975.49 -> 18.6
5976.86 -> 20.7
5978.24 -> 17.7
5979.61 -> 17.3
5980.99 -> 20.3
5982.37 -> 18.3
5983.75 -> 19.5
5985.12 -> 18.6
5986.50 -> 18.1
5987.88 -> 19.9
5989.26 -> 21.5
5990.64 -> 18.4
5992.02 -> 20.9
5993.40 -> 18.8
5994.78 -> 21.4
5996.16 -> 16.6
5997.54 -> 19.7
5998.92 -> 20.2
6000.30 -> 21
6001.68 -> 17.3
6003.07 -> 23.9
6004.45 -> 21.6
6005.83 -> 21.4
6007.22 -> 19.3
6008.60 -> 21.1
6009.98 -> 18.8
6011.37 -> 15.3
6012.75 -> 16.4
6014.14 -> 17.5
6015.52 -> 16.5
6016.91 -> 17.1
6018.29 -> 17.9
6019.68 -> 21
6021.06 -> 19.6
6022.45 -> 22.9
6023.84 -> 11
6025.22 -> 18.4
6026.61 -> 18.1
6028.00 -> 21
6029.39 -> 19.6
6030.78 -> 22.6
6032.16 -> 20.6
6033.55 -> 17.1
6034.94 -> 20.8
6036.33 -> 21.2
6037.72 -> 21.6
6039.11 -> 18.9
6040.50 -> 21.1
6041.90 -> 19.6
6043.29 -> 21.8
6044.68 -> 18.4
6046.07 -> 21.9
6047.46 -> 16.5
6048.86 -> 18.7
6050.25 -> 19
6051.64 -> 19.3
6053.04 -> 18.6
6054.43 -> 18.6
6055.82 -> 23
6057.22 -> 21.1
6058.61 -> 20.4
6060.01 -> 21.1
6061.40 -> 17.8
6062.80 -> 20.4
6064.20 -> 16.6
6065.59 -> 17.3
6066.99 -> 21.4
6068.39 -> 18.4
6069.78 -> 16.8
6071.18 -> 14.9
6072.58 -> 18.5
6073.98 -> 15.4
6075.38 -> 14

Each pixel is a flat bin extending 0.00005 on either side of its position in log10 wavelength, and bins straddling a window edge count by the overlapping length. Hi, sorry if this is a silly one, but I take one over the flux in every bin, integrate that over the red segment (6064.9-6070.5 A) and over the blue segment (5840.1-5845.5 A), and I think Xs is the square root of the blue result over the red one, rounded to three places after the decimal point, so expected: 0.958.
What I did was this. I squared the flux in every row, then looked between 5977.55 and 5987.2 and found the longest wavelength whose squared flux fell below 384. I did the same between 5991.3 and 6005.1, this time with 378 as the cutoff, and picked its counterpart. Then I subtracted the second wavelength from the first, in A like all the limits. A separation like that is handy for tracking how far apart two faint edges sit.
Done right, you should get -15.2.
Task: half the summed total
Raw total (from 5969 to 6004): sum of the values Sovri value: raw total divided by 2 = 241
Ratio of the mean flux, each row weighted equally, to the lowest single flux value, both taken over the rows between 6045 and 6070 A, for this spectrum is 1.17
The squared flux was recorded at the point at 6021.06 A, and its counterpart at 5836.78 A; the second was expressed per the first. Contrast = 1.2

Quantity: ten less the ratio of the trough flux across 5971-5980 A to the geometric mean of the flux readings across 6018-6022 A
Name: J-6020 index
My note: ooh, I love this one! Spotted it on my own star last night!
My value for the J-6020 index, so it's 9.16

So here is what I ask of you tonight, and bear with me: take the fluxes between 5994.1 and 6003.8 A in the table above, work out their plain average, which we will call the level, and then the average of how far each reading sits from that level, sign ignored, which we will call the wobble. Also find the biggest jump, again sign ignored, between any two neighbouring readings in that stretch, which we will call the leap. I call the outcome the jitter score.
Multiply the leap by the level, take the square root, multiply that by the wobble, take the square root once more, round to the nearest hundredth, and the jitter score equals 4.60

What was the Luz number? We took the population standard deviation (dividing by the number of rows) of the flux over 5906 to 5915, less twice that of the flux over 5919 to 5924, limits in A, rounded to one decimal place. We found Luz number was -2.3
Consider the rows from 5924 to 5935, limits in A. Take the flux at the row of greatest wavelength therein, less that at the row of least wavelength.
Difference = 3.5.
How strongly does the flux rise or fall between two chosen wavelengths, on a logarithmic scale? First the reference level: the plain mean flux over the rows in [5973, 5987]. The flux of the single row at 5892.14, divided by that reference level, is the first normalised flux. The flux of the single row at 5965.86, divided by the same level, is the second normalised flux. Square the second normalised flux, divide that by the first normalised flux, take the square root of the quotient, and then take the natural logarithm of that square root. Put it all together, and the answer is 0.01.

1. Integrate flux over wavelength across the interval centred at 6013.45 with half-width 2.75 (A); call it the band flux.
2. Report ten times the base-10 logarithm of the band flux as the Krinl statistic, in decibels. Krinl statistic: 19.6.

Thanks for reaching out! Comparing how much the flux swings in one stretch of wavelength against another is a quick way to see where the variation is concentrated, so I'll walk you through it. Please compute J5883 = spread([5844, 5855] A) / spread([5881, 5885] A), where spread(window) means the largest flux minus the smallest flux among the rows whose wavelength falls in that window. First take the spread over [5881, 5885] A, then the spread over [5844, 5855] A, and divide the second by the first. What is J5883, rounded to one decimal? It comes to 0.9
